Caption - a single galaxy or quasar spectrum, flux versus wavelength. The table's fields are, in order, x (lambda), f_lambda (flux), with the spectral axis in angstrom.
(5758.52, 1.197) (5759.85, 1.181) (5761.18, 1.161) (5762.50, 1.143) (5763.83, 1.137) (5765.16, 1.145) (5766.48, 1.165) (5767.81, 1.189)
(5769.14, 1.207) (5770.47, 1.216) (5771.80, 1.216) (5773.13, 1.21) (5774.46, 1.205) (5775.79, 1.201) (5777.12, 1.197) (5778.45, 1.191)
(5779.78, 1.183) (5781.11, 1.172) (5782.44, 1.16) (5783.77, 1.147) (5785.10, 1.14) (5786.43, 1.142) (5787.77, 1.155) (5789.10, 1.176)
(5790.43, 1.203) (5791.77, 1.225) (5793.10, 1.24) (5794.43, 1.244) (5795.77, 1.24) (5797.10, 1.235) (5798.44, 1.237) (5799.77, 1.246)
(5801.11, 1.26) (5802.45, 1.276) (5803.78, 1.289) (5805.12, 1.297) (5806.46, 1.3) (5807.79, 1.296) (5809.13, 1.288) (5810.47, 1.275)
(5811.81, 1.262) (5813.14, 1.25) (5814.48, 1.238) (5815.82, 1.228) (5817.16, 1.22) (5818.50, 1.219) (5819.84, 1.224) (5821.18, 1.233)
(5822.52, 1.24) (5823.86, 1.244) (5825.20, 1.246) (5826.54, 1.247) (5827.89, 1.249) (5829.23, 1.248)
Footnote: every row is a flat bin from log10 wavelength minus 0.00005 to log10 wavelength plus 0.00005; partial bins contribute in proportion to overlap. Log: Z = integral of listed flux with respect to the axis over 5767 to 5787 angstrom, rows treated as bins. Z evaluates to 24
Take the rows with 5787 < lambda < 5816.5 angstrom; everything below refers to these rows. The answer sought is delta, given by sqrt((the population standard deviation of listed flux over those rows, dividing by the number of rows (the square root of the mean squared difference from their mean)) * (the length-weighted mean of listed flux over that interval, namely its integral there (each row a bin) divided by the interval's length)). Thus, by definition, 0.21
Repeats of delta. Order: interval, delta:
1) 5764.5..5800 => 0.20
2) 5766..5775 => 0.14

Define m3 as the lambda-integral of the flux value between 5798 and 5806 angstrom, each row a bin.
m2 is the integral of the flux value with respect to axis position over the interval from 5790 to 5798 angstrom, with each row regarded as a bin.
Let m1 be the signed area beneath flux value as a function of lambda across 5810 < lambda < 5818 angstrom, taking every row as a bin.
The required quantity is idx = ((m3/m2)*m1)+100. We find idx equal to 110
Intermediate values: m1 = 10.0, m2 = 9.9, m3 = 10.1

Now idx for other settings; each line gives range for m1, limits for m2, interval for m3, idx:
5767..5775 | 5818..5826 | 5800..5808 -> 110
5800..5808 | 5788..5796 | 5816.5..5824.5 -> 110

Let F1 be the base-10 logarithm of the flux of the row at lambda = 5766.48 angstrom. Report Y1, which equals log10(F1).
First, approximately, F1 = 0.066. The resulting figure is -1.18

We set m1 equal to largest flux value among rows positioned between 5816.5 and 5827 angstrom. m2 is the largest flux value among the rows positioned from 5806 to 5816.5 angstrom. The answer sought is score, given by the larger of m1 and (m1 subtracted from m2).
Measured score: 1.25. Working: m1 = 1.247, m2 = 1.3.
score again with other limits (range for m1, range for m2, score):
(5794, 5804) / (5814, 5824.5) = 1.29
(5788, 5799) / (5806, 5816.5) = 1.24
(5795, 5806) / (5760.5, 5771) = 1.30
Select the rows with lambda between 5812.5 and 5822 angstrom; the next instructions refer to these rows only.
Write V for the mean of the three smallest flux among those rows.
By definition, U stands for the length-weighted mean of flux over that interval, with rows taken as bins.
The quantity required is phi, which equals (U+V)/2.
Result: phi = 1.23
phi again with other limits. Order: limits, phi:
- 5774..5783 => 1.18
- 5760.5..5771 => 1.16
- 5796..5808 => 1.25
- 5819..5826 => 1.24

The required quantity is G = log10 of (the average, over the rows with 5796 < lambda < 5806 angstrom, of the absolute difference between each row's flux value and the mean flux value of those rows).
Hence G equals -1.7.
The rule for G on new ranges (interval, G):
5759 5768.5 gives -1.8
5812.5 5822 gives -2.1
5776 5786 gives -1.7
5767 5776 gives -2.2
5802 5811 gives -2.1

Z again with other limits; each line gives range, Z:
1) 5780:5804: 29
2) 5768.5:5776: 9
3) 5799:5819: 25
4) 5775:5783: 9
